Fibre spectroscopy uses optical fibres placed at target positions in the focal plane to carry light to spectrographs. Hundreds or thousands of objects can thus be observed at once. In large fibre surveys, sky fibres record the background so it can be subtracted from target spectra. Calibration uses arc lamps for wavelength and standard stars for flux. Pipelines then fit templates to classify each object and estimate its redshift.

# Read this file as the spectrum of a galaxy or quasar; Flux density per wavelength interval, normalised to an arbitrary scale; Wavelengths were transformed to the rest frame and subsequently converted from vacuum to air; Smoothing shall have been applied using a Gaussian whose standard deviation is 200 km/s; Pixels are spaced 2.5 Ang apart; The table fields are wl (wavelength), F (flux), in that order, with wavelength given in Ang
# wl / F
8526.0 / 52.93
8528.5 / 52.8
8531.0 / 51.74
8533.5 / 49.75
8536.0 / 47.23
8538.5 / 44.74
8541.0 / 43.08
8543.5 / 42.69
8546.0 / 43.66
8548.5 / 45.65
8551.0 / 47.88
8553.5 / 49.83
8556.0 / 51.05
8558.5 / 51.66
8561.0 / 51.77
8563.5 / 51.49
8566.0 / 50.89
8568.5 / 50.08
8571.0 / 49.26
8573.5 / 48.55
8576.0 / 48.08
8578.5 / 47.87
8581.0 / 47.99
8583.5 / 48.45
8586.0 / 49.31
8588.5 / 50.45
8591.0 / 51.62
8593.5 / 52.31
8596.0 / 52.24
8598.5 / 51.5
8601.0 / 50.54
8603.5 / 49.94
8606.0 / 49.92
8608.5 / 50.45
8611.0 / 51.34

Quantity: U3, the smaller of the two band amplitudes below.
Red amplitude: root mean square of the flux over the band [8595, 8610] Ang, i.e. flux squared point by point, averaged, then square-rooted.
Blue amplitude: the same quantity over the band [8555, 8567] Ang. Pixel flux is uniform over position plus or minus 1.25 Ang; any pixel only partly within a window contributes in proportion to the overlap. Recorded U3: 51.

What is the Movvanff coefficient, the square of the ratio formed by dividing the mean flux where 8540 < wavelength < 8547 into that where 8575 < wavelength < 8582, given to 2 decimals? 1.24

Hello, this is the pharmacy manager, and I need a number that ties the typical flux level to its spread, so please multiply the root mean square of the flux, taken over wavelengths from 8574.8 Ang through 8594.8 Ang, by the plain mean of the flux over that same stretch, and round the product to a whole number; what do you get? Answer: 2453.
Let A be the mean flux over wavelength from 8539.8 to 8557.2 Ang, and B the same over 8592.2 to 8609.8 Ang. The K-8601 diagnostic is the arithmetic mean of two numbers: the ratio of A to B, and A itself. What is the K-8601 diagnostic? 23.6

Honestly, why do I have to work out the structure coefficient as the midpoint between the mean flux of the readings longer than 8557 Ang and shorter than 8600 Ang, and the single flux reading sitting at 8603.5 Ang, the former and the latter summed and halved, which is 50.1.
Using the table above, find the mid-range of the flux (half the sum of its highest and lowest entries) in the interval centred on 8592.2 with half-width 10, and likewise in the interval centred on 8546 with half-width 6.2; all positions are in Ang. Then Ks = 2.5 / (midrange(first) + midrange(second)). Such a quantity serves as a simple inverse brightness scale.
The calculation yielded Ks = 0.0261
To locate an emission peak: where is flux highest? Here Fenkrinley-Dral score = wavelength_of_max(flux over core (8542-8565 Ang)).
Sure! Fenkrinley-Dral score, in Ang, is 8561.0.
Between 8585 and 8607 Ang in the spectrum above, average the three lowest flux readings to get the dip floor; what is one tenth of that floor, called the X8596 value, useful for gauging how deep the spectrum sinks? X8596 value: 4.97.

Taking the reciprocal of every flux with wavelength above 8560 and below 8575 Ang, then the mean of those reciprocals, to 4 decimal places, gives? 0.0199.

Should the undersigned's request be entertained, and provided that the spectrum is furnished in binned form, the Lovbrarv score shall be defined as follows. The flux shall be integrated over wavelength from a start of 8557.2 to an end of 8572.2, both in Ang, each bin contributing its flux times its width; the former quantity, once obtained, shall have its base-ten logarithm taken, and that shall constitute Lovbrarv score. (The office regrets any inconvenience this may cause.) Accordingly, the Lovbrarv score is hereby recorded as 2.9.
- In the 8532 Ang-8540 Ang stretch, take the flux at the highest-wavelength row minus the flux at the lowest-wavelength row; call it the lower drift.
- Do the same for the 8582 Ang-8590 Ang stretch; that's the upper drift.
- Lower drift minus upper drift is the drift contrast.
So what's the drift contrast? -7.0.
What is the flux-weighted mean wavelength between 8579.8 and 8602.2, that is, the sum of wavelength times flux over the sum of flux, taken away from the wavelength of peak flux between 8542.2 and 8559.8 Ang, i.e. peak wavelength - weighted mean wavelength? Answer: -32.6 Ang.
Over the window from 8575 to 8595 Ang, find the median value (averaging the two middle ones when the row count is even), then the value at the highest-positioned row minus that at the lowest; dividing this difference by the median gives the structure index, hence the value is 0.087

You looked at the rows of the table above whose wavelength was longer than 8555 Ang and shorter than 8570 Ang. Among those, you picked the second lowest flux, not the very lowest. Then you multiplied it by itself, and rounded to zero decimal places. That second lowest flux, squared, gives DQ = 2590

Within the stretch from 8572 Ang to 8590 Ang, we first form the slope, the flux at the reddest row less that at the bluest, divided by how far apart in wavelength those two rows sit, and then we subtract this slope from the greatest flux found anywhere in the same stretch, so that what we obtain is 50.3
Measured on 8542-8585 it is 51.6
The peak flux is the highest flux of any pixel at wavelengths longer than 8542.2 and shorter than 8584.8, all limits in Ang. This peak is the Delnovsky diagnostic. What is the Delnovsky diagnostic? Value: 51.77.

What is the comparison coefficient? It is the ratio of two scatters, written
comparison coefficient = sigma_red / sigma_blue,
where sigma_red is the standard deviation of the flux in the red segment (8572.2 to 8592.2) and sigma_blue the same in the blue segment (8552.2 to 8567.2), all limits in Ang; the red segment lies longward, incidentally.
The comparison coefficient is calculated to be 1.9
